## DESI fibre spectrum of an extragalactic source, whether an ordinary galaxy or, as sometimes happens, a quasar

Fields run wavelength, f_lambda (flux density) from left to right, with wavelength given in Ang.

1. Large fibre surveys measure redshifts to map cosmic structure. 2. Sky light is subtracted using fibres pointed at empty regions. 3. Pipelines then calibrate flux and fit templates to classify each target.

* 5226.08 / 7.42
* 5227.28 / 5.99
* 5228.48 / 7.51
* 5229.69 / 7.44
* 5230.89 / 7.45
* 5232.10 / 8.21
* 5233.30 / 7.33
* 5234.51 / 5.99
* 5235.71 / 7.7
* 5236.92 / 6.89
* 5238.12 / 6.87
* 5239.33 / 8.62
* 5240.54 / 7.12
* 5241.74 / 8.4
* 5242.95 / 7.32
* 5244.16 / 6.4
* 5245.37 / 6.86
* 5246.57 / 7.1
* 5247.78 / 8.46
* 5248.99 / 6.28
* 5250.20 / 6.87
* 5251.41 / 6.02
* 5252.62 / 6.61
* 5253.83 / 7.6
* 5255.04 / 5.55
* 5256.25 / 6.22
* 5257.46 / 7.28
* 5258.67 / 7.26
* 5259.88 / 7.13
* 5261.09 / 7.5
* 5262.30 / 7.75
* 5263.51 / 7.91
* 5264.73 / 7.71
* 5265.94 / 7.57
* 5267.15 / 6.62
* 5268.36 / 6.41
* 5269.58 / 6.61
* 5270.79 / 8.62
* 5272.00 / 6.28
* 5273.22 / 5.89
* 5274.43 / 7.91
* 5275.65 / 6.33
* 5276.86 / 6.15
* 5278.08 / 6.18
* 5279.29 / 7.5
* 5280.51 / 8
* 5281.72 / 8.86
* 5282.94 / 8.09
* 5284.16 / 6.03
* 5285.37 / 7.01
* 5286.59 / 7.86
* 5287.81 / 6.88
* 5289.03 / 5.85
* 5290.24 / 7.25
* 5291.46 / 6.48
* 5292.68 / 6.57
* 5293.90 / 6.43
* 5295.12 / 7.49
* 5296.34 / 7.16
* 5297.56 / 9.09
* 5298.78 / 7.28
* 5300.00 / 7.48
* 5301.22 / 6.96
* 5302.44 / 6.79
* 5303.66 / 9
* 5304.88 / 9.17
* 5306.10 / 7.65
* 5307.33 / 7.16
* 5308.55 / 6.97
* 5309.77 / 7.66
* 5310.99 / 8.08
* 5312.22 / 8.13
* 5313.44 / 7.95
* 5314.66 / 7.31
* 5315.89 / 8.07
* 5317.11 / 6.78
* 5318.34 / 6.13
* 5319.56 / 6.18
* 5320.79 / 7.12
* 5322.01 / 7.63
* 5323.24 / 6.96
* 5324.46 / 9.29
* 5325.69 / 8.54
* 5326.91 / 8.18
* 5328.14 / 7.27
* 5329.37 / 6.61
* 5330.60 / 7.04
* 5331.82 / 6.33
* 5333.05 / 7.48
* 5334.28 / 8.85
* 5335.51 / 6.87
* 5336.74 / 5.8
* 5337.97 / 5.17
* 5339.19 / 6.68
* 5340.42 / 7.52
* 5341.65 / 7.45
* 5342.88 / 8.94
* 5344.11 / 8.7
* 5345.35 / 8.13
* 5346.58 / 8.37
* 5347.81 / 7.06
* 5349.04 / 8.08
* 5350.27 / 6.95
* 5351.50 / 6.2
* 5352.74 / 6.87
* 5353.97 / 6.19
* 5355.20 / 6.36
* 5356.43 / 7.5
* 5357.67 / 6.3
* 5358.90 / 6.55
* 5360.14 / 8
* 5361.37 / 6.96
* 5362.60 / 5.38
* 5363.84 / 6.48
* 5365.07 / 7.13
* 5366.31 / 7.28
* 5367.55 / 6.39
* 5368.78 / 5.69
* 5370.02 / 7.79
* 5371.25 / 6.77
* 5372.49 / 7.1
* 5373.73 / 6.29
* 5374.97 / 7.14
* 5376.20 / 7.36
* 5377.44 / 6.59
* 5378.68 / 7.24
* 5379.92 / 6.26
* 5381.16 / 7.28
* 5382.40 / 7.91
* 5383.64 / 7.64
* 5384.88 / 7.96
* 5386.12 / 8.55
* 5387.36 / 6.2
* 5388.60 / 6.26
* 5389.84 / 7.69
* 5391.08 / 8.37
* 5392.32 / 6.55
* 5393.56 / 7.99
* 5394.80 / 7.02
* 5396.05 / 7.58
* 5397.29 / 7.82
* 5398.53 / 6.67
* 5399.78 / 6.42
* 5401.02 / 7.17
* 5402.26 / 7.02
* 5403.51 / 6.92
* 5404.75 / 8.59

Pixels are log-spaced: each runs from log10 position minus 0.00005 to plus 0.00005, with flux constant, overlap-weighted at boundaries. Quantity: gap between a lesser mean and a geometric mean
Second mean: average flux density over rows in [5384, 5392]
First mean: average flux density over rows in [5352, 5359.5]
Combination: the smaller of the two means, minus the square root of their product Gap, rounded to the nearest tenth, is -0.4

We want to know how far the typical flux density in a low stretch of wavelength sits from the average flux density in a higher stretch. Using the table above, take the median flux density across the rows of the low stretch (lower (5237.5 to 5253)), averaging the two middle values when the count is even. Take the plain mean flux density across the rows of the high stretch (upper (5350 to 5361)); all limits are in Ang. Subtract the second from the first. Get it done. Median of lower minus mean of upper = 0.10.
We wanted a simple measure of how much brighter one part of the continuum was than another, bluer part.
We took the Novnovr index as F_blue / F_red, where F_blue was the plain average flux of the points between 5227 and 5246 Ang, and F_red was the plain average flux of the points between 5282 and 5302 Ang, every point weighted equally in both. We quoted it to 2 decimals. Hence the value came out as 1.02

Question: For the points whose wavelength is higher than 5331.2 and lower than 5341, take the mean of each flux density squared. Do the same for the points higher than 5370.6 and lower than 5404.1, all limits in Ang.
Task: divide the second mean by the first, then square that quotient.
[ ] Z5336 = 1.18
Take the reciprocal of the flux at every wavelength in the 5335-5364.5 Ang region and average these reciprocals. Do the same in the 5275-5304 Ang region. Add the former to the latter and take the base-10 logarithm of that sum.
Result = -0.543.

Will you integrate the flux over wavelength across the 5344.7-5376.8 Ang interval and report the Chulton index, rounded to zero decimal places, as 223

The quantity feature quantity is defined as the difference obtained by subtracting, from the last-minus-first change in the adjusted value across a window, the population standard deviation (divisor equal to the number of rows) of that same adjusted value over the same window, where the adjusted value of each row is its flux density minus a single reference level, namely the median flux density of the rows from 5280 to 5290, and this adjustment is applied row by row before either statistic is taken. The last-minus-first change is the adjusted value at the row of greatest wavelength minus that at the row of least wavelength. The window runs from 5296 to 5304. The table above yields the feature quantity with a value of 1.0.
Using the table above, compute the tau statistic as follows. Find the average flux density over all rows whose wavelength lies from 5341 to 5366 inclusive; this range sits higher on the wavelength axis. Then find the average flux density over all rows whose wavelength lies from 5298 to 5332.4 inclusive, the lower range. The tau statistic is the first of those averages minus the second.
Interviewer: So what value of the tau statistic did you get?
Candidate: -0.3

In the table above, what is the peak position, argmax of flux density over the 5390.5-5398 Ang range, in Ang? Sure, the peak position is 5391.08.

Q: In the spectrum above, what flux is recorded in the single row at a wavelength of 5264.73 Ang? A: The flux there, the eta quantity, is 7.71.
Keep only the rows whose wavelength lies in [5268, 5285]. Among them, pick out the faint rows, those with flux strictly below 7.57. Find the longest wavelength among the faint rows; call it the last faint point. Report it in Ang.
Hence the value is 5284.16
